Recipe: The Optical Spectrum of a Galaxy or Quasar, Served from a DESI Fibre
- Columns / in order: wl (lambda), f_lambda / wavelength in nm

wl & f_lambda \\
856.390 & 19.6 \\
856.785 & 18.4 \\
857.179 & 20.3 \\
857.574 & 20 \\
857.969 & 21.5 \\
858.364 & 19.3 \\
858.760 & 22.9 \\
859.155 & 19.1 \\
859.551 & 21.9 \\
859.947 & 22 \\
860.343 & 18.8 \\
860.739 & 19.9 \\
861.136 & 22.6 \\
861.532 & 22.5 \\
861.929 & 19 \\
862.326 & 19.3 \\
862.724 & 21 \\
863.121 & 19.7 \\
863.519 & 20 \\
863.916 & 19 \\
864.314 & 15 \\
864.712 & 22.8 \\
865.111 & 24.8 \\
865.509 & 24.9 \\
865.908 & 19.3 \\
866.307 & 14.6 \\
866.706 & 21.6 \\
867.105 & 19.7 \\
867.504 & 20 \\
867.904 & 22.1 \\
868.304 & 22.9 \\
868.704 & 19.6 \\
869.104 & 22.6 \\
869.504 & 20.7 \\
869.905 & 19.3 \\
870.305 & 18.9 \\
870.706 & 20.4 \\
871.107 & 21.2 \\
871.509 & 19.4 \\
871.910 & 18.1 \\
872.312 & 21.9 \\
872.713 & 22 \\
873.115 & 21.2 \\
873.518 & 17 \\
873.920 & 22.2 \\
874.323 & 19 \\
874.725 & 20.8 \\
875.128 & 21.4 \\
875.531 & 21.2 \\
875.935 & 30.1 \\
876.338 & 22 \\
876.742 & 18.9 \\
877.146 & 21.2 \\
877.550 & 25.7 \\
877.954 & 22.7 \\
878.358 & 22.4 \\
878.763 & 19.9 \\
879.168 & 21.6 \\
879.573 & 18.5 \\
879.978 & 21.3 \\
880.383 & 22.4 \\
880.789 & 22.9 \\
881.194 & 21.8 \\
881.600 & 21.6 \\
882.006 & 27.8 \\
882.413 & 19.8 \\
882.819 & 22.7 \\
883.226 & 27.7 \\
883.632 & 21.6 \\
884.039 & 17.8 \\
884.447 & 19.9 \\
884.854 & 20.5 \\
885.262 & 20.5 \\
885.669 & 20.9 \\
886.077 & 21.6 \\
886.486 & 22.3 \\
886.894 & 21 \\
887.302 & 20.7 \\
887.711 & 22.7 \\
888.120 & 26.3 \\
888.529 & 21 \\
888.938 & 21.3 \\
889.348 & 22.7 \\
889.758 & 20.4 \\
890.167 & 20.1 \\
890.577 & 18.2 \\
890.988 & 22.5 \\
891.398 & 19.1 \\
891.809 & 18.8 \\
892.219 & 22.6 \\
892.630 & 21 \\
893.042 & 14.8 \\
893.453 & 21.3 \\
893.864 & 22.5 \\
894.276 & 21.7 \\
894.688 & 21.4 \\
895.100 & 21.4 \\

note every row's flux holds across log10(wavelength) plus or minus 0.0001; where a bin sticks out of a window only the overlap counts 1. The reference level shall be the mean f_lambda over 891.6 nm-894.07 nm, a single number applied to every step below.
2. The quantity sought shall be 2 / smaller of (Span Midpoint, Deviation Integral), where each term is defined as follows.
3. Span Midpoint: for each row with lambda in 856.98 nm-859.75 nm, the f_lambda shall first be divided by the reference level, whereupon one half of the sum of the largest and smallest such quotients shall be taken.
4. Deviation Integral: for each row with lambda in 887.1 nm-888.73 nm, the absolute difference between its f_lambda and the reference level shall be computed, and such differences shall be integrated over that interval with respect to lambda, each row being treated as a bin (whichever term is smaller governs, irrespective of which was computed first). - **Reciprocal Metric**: 1.92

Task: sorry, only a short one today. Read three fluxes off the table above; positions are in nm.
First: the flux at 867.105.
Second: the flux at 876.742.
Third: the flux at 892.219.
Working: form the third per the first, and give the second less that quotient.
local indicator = 17.8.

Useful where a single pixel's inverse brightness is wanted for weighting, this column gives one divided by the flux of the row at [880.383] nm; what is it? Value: 0.0446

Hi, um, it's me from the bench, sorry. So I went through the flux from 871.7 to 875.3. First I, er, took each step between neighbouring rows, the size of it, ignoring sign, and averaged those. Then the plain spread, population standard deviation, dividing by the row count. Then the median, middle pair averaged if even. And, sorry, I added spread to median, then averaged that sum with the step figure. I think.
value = 12.7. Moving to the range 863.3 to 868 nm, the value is 13.2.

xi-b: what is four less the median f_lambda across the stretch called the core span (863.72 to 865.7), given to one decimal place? -18.8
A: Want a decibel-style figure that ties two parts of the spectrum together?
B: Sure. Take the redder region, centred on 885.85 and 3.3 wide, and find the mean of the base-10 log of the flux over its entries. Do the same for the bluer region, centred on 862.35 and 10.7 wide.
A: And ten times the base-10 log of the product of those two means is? 2.37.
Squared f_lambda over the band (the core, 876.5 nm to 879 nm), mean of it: 480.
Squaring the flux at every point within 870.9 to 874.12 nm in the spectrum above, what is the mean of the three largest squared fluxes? 485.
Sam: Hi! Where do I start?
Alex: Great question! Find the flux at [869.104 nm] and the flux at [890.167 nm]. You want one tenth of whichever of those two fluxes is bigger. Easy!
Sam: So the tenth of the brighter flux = 2.26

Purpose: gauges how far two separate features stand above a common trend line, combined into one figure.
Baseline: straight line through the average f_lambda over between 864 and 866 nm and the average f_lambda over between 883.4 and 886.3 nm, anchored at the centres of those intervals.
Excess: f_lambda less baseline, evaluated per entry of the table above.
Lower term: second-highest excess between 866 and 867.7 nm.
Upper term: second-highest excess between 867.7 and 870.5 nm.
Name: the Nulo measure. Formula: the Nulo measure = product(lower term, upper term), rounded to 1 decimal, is -1.8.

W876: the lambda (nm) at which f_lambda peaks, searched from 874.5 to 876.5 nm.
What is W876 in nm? 875.935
